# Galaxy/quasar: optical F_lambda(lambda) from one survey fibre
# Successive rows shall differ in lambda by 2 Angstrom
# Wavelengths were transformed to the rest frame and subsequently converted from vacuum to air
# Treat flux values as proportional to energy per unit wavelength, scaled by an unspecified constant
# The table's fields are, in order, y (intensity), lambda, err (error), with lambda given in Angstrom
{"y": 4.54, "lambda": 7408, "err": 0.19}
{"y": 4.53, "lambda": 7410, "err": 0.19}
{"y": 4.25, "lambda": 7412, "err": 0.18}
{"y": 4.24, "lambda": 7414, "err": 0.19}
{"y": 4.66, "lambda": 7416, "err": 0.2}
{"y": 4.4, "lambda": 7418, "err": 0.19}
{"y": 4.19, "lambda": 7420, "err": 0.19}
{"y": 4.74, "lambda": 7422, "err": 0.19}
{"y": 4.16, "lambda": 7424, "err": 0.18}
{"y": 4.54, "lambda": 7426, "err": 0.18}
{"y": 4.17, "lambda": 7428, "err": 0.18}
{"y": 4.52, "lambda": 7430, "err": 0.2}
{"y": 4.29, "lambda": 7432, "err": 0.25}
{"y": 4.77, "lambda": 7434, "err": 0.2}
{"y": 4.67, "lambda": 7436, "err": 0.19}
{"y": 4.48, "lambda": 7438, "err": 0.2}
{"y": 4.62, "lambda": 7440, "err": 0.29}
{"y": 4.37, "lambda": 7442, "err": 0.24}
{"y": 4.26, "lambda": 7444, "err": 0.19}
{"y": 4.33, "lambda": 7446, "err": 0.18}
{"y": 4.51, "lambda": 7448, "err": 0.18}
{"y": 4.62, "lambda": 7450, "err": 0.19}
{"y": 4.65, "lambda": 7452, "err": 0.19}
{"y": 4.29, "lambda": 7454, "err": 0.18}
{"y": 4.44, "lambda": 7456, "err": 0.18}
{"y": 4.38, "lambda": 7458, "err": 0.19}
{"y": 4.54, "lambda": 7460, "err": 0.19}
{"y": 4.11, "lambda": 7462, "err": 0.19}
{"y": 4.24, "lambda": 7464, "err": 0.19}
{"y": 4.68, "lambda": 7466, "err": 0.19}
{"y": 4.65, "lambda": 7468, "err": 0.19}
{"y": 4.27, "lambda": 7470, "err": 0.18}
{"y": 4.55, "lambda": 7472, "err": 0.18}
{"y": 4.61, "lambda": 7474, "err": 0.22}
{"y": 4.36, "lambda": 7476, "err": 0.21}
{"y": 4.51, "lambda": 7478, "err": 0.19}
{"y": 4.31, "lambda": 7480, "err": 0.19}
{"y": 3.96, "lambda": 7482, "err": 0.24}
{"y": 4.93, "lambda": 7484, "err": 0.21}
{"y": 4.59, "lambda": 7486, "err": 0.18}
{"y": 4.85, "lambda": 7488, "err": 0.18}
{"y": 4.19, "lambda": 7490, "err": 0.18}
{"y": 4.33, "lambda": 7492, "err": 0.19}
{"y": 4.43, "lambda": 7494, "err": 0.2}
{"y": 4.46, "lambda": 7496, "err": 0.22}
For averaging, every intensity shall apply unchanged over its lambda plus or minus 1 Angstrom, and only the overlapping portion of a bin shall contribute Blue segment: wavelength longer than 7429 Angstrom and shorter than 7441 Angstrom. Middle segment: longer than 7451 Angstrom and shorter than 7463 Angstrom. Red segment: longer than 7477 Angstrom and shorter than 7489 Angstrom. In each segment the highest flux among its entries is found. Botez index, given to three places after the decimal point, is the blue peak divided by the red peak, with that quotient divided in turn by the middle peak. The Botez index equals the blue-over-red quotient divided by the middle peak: 0.208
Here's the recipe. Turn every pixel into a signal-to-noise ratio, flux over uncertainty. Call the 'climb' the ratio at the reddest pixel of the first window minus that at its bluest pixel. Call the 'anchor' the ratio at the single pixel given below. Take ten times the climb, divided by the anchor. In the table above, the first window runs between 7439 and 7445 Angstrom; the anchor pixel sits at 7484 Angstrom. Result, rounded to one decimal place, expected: 2.8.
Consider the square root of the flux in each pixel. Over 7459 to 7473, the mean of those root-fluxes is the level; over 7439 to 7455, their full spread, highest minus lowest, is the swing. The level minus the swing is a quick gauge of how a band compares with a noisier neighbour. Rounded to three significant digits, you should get 2.01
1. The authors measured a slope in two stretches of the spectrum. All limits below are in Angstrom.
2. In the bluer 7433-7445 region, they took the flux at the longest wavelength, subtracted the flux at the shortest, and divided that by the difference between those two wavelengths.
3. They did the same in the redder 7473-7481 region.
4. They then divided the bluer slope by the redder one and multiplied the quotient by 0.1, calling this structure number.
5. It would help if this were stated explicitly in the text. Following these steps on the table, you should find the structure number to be 0.10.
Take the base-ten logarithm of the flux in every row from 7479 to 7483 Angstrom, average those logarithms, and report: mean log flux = 0.616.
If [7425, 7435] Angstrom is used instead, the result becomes 0.649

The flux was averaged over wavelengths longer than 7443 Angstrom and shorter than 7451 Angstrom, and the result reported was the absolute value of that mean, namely 4.43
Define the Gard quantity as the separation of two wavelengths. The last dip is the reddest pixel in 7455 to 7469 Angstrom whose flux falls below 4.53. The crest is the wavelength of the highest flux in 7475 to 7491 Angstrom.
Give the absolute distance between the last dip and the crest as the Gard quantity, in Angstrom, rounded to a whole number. 20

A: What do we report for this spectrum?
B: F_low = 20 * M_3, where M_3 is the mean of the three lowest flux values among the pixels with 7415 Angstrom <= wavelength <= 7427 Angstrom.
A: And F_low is 85.0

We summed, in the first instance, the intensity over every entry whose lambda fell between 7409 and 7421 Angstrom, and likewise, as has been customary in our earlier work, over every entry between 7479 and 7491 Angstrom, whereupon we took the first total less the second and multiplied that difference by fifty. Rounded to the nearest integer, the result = -28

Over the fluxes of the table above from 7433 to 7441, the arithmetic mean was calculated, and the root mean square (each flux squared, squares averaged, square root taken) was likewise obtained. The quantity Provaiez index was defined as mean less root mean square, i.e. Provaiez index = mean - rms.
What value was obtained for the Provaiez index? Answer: -0.0012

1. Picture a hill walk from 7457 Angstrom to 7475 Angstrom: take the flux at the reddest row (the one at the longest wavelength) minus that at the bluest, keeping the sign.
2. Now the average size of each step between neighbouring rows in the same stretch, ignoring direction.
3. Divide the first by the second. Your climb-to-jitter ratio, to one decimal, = 1.0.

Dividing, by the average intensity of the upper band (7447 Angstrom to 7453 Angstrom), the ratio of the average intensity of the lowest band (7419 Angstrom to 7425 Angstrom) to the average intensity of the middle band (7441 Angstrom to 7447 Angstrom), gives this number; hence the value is 0.220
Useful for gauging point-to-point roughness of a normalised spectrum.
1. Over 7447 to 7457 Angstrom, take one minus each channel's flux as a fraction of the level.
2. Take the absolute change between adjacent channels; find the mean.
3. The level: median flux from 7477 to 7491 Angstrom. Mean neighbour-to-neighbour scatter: 0.04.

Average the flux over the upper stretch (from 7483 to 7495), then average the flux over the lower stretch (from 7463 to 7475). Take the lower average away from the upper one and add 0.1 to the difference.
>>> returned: 0.15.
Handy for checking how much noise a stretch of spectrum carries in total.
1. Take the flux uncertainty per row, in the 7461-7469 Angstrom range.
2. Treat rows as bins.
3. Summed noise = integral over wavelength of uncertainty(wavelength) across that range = 1.5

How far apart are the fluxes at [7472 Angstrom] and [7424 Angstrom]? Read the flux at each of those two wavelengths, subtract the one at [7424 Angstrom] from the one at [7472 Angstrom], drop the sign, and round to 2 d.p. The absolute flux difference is 0.39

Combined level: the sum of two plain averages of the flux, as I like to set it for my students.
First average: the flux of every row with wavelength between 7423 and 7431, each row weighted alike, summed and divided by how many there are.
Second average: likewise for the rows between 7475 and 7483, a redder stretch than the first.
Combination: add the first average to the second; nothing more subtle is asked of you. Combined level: 8.63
